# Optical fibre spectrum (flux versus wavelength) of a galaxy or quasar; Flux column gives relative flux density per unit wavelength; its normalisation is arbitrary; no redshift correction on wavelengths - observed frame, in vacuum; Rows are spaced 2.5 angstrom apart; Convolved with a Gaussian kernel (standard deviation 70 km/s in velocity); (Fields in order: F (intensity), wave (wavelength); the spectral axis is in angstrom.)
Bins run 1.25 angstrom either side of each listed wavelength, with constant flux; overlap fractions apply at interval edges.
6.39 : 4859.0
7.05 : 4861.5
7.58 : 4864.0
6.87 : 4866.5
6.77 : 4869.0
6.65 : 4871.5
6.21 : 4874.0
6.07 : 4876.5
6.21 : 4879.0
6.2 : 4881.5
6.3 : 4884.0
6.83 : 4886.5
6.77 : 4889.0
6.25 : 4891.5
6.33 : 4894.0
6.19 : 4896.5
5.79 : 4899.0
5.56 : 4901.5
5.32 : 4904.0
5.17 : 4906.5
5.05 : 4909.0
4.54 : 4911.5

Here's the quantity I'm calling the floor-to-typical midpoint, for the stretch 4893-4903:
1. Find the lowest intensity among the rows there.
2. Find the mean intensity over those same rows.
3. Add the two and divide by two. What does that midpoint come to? 5.8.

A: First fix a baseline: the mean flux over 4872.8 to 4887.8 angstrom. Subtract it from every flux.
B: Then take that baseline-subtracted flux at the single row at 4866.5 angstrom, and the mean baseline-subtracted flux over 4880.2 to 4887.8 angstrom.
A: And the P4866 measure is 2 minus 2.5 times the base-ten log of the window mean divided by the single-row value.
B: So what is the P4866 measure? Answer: 3.5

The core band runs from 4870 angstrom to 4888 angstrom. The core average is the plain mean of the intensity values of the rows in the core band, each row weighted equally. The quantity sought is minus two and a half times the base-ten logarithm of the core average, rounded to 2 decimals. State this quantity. -2.01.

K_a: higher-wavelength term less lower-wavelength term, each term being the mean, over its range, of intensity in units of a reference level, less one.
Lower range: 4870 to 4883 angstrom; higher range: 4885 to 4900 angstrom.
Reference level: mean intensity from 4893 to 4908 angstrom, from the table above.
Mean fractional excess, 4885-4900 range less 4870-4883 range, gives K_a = 0.02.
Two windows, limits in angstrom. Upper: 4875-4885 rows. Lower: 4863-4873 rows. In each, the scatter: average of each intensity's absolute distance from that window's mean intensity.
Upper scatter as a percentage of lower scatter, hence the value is 20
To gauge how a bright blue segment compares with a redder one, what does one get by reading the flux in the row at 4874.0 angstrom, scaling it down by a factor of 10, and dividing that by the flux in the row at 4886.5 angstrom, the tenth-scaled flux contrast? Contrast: 0.091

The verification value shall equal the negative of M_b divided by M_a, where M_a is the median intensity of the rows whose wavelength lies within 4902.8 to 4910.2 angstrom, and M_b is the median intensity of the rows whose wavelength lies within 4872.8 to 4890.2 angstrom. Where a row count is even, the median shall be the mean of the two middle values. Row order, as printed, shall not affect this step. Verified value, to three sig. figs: -1.20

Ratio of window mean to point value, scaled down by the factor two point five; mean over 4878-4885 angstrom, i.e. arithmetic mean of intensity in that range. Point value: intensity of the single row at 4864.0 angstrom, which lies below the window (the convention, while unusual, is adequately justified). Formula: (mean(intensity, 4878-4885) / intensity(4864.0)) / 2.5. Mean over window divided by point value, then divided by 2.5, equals 0.329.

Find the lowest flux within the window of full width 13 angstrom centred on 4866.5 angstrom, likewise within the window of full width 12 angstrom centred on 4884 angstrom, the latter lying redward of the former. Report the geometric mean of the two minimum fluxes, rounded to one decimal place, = 6.4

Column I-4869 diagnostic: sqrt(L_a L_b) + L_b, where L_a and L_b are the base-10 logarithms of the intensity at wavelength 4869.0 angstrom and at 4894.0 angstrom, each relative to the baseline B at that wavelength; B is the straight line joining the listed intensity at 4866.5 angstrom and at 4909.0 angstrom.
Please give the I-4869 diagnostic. 0.051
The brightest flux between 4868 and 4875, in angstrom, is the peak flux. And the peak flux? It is 6.77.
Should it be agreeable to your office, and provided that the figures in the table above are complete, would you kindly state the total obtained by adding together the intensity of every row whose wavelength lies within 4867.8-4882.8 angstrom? 38.1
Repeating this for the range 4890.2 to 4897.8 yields 18.8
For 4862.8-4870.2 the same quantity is 21.2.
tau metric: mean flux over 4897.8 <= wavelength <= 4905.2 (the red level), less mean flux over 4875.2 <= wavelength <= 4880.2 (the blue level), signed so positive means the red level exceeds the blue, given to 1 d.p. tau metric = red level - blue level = -0.6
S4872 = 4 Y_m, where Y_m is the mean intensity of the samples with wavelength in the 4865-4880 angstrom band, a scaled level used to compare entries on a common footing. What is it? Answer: 25.9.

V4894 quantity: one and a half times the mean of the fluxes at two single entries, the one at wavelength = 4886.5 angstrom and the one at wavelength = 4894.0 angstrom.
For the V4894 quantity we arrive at 9.9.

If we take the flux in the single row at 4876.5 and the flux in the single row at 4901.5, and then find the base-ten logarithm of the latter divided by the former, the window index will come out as -0.04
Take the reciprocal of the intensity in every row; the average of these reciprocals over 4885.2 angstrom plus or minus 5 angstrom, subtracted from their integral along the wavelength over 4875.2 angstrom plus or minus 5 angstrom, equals 1.439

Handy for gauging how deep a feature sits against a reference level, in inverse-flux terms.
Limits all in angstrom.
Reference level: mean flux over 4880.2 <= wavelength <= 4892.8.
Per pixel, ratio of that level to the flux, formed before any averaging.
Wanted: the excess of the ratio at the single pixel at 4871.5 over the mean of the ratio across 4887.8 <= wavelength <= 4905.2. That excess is -0.11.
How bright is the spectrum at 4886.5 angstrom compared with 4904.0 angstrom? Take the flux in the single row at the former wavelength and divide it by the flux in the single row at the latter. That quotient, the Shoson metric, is 1.28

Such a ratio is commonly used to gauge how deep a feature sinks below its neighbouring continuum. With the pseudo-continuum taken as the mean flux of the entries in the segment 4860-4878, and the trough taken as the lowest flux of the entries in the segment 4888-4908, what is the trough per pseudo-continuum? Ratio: 0.77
